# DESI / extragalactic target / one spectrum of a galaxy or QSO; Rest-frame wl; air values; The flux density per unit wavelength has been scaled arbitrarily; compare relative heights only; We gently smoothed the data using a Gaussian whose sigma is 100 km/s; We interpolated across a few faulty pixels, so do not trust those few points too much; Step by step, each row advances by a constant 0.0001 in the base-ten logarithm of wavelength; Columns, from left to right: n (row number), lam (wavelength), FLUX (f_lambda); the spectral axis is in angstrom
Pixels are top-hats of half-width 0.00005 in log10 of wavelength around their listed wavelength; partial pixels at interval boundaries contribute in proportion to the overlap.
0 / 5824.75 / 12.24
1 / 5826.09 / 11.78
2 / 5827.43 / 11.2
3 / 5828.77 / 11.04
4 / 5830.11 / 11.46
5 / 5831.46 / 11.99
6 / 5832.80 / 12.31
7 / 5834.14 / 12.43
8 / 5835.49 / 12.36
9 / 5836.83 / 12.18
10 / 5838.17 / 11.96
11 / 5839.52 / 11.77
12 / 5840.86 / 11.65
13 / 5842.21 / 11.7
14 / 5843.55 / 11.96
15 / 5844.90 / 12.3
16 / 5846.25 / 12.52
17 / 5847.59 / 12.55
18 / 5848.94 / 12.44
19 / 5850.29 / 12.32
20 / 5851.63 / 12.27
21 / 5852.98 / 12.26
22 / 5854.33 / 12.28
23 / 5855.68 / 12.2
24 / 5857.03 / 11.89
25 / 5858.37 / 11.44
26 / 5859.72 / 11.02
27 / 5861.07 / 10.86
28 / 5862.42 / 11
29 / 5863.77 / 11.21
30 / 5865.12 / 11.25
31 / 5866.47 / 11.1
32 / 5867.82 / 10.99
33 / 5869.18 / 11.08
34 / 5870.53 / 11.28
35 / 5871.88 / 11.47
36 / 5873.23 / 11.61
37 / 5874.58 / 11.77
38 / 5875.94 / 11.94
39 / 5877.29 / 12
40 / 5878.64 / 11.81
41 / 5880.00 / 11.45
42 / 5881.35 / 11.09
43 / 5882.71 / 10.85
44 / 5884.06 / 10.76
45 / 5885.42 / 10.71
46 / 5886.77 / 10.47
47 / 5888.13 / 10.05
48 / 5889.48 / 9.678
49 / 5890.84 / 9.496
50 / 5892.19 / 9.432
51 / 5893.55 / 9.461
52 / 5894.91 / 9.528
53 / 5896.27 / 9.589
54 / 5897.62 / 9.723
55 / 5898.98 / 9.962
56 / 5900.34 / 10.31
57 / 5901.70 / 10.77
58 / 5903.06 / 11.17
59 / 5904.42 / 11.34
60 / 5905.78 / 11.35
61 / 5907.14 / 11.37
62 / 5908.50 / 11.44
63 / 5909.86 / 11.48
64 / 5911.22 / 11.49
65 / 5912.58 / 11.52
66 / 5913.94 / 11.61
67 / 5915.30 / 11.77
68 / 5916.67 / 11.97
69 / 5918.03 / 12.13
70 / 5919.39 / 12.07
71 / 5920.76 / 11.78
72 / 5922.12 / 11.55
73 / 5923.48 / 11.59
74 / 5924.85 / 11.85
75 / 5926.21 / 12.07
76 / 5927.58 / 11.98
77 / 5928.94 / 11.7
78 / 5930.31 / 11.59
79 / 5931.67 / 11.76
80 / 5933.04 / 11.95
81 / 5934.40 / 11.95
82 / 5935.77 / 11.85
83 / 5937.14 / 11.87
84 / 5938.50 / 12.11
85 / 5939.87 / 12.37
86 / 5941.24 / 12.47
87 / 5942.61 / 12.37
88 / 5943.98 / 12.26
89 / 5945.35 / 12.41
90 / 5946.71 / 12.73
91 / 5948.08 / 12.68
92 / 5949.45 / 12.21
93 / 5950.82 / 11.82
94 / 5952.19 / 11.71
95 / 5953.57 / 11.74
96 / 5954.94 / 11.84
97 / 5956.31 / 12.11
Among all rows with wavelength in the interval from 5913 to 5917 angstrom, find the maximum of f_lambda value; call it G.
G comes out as 11.97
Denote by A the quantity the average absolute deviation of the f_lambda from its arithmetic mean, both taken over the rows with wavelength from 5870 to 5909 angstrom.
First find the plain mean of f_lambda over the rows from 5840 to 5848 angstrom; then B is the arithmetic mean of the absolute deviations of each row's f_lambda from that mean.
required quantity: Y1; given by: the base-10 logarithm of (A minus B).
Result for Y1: -0.4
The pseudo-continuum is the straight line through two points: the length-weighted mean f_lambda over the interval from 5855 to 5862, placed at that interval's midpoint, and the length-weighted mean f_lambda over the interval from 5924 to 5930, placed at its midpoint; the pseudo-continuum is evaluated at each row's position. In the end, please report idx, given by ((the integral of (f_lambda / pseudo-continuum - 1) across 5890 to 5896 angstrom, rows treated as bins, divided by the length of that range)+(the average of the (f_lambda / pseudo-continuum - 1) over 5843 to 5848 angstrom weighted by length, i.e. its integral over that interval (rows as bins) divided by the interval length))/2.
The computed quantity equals -0.052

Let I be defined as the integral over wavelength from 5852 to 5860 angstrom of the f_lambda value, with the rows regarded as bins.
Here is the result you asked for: 95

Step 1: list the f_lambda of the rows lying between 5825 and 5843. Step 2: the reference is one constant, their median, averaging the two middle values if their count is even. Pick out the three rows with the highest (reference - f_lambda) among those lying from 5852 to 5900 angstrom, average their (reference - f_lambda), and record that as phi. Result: 2.3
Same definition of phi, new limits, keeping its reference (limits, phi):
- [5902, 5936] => 0.5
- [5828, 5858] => 0.4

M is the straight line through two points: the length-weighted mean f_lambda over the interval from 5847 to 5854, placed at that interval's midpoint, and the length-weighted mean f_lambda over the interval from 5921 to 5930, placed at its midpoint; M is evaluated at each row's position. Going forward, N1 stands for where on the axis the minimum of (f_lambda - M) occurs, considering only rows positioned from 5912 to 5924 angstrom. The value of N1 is 5912.58 angstrom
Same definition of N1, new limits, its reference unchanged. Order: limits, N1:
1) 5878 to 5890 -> 5889.48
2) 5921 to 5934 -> 5922.12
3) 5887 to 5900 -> 5892.19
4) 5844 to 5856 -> 5855.68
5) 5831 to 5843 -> 5840.86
